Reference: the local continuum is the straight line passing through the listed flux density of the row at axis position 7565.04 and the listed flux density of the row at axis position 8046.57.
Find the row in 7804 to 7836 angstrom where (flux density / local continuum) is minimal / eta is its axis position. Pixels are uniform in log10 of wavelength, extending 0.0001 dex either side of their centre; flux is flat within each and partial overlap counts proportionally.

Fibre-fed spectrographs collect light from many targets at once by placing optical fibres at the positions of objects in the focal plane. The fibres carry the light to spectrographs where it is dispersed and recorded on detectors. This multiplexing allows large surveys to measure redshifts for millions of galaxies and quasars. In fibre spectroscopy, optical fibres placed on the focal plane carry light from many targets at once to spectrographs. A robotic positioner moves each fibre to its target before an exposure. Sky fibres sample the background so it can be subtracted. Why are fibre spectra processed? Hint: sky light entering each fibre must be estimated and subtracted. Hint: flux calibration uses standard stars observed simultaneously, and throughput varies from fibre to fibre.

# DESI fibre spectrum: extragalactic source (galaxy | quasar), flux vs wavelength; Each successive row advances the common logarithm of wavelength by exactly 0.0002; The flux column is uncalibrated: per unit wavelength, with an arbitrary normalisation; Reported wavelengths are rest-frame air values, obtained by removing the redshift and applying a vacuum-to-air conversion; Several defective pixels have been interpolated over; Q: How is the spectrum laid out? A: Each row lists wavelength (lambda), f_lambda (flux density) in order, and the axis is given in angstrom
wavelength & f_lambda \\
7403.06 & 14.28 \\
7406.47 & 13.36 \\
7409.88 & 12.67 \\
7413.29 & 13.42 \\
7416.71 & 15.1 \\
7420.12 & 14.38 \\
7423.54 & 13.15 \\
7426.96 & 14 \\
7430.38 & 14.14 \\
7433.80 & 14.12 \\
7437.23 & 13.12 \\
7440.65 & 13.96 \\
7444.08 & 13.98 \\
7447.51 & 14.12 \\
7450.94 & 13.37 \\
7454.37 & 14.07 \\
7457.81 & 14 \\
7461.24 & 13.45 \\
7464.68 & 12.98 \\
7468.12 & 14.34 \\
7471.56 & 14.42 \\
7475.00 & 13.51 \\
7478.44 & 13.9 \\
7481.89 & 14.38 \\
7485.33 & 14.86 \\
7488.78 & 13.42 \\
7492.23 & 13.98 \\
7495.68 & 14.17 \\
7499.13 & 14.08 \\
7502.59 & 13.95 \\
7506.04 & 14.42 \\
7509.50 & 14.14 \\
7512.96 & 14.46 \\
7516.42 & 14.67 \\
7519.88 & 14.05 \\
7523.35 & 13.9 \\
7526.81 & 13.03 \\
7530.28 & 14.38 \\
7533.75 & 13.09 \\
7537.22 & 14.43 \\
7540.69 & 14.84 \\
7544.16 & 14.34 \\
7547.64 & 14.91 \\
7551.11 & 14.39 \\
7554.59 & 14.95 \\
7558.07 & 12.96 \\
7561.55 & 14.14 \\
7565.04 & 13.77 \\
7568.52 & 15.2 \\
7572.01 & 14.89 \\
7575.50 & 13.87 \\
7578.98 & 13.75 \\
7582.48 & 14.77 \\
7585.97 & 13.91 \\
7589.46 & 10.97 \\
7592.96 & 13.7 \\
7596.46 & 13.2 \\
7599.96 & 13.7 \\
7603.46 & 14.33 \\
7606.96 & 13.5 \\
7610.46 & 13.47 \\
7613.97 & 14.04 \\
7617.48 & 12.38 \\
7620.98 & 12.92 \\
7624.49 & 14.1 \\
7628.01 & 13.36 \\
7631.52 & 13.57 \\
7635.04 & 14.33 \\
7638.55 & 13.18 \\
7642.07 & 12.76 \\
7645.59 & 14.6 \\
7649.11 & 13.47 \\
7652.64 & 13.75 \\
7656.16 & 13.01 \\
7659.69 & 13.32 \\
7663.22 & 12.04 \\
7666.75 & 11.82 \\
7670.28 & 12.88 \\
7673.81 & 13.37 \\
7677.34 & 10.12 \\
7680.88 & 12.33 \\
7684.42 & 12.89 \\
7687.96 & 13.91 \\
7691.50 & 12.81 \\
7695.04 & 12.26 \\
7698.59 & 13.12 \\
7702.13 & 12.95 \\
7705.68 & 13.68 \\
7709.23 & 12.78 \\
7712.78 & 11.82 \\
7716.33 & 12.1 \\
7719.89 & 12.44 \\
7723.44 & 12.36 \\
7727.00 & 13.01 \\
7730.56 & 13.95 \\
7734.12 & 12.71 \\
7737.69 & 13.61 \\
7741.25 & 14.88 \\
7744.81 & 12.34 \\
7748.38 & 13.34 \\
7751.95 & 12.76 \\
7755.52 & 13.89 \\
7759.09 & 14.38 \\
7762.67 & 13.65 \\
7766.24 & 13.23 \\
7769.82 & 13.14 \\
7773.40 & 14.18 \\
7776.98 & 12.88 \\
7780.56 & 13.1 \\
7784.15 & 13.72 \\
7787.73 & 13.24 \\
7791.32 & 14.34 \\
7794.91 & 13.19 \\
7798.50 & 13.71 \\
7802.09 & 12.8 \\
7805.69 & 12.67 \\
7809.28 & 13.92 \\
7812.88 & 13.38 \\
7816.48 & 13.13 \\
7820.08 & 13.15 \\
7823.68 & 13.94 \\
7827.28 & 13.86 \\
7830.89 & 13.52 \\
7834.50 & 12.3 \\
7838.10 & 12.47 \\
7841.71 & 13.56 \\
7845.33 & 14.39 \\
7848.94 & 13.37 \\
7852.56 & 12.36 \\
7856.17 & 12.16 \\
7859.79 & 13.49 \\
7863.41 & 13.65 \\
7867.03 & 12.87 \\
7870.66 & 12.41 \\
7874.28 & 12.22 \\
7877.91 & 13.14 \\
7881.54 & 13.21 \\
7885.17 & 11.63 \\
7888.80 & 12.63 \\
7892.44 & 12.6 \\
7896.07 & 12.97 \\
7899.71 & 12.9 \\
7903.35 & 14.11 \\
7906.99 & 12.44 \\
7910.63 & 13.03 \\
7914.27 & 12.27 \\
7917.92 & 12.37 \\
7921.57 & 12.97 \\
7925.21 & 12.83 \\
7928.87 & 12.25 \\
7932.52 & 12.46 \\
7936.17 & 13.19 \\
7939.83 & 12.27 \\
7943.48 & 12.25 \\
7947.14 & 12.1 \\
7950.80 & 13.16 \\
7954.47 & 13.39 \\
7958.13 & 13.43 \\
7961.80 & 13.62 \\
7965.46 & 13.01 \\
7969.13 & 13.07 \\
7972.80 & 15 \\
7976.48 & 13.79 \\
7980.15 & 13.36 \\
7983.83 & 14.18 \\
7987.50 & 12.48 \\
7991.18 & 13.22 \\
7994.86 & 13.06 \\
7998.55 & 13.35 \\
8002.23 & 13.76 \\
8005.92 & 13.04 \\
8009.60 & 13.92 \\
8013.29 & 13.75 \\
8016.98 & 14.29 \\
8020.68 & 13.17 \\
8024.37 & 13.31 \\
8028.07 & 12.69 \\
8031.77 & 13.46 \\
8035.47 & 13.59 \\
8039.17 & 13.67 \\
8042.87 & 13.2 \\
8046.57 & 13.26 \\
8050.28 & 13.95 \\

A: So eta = 7834.50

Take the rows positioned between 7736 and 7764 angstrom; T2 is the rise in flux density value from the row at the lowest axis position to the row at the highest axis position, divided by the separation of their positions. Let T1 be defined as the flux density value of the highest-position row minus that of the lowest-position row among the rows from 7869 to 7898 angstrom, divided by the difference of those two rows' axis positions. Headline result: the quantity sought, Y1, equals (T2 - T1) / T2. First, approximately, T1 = 0.02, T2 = 0.002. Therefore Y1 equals -12.8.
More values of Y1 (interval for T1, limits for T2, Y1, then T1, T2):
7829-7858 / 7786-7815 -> 10.7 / -0.05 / 0.006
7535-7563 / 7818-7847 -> 1.2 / -0.01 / 0.049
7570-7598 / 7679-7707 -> 2.3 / -0.07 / 0.054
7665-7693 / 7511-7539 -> 33.3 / 0.04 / -0.001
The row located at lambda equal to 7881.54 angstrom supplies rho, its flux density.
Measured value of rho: 13.21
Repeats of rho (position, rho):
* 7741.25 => 14.88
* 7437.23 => 13.12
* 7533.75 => 13.09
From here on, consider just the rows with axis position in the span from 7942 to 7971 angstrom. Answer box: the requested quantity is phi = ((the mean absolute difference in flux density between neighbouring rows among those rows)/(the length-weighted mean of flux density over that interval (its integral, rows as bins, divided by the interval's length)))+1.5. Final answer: 1.53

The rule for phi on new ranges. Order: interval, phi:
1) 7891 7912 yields 1.56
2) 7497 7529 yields 1.53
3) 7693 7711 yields 1.55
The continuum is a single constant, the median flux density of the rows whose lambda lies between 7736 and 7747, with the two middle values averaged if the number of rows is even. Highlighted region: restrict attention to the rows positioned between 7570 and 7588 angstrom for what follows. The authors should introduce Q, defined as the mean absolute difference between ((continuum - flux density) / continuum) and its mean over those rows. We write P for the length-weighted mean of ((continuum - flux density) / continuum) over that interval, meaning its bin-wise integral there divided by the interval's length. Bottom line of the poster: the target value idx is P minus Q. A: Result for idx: -0.08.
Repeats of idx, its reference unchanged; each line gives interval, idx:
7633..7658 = -0.04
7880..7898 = 0.05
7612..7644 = -0.02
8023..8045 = 0.00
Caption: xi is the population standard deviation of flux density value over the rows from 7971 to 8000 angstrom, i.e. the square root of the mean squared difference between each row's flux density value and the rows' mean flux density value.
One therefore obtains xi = 0.72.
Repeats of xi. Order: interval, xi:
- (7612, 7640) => 0.62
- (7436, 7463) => 0.36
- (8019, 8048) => 0.28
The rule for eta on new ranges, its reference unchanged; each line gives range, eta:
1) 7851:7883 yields 7856.17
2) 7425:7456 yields 7437.23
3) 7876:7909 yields 7885.17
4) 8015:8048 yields 8028.07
